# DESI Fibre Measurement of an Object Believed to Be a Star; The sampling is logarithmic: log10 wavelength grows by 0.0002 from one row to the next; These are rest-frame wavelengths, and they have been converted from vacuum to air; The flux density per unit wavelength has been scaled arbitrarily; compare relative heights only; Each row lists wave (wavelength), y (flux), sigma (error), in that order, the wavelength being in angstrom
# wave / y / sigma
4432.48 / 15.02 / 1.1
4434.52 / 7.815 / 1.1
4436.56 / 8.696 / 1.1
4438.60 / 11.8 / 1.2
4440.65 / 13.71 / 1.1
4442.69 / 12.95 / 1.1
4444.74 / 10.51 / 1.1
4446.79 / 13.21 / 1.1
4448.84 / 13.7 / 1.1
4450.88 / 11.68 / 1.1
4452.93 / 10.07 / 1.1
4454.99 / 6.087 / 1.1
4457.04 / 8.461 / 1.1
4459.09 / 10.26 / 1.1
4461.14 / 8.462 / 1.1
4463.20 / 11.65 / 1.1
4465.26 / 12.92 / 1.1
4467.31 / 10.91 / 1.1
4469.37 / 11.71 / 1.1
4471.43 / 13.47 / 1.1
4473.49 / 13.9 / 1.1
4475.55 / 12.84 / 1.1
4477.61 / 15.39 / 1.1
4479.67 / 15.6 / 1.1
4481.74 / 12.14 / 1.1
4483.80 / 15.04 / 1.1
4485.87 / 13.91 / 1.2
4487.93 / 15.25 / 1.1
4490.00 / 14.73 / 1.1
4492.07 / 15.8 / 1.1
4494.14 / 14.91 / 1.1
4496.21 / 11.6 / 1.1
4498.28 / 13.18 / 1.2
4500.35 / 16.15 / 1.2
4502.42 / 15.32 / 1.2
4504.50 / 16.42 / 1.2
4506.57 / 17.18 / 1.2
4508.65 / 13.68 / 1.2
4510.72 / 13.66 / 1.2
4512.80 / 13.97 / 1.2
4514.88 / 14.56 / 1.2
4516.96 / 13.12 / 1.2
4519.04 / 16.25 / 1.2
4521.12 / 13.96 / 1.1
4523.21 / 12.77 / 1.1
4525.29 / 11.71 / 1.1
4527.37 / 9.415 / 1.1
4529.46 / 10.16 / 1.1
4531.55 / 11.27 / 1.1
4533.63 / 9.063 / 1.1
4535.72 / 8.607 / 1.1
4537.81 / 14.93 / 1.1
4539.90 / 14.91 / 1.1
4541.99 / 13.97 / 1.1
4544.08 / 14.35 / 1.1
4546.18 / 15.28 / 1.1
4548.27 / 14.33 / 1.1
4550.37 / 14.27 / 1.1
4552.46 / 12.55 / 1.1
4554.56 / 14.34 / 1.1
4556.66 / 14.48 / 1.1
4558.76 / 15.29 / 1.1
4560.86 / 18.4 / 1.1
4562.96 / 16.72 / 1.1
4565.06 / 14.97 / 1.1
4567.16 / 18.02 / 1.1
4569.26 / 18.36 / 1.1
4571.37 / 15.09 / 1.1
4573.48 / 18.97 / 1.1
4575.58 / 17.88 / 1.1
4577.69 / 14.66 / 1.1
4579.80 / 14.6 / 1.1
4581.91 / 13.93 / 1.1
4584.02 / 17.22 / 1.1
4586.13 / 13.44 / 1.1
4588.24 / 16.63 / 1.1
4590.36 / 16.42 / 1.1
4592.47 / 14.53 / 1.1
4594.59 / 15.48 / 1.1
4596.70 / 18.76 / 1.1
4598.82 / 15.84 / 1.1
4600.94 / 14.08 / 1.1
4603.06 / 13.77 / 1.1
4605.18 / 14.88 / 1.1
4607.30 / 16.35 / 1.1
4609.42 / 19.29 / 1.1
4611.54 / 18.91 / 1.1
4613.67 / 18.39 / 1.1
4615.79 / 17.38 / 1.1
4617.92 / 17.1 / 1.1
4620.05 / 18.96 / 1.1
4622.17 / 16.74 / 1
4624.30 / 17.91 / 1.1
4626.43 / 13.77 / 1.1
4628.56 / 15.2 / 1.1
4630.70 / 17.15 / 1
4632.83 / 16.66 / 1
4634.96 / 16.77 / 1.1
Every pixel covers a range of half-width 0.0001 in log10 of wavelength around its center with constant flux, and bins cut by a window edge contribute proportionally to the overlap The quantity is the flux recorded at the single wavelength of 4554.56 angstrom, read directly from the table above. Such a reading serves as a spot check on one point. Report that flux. 14.34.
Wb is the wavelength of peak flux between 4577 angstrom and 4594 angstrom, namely 4584.02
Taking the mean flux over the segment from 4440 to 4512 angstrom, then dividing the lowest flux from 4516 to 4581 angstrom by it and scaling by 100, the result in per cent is 66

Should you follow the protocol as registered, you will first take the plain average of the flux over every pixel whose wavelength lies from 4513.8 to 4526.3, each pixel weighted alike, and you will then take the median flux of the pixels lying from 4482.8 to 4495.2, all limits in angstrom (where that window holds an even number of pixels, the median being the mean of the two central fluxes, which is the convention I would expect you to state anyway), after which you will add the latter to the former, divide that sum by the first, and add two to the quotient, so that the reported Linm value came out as 4.09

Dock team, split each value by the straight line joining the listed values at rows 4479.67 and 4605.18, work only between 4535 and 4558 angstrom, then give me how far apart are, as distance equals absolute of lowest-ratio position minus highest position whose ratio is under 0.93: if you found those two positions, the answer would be 16.7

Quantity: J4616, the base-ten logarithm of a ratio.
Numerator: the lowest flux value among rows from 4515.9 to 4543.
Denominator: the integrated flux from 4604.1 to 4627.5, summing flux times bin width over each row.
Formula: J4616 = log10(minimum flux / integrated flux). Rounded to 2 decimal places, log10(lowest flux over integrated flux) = -1.67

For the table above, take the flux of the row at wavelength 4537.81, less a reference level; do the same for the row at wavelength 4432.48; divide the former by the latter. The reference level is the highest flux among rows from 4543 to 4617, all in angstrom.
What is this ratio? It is 1.0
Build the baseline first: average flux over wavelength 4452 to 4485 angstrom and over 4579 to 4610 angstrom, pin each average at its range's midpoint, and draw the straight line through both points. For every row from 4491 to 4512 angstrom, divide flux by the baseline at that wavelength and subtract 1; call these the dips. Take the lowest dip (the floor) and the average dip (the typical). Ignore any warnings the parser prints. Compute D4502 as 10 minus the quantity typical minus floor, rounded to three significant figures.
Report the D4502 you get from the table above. 9.76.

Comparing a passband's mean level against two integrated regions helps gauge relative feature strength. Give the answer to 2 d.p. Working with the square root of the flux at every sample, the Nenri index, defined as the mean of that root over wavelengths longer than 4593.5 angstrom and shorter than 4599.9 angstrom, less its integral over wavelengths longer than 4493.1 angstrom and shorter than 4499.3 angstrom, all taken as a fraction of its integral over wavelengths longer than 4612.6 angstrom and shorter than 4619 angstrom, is -0.69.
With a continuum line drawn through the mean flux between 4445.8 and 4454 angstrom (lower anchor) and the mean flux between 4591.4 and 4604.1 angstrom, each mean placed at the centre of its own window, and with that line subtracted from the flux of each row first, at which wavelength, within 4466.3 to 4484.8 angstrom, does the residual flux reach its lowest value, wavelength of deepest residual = 4467.31 angstrom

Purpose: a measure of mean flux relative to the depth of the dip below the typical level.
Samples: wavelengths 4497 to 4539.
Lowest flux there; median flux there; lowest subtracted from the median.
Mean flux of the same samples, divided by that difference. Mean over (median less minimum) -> 2.62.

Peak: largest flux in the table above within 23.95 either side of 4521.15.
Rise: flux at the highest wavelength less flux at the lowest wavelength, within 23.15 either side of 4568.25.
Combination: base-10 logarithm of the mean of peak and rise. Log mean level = 0.96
